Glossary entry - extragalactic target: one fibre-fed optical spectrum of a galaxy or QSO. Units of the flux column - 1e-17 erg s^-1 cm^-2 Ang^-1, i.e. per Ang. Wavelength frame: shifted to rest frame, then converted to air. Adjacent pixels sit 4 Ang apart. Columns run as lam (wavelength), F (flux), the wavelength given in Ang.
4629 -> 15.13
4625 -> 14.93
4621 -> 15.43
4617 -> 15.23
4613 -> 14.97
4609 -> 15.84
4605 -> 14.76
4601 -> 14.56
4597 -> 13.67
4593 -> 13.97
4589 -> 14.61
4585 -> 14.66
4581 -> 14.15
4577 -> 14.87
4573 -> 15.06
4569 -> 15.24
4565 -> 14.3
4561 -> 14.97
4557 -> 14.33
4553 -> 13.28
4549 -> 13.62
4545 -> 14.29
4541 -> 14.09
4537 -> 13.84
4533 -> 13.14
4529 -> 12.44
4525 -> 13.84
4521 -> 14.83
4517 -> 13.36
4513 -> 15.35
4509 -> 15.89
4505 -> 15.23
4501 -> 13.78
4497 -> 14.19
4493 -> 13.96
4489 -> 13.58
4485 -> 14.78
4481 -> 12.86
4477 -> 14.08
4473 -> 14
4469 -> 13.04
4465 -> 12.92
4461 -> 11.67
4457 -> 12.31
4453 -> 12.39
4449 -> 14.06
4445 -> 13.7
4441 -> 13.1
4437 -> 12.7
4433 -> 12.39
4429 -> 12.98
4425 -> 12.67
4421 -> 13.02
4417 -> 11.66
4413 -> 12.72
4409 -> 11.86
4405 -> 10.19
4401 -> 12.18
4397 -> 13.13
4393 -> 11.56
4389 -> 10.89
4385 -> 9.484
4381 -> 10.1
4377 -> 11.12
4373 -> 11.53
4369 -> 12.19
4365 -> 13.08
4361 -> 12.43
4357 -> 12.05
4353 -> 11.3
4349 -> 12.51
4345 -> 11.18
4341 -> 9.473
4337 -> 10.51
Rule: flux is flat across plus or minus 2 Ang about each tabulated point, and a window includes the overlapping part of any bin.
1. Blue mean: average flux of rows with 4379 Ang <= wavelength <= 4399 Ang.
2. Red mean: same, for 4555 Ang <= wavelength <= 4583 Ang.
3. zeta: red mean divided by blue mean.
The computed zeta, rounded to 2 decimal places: 1.33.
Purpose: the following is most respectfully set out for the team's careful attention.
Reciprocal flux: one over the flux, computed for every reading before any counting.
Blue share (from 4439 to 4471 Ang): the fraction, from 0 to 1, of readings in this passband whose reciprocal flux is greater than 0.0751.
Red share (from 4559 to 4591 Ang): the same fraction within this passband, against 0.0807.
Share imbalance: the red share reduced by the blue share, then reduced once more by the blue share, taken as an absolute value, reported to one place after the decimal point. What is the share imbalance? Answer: 1.5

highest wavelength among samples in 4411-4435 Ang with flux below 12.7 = 4433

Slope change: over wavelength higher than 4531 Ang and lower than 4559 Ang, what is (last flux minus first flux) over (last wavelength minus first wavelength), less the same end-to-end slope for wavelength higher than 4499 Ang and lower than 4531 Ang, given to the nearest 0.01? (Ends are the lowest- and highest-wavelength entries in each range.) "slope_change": 0.10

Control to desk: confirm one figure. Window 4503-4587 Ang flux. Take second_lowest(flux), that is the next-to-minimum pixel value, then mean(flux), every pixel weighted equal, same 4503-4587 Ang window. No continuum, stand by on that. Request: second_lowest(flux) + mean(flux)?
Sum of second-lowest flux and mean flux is 27.5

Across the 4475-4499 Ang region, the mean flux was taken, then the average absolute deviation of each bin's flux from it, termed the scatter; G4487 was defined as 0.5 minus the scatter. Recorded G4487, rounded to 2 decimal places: 0.04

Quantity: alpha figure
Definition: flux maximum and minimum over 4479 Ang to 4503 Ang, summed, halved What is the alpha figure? 13.8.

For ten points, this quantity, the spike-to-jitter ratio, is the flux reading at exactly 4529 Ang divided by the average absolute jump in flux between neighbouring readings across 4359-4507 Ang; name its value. 14.8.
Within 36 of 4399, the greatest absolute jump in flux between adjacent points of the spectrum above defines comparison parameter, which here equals 2.0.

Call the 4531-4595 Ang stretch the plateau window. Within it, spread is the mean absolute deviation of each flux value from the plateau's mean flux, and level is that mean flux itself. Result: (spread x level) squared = 47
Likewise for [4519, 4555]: 51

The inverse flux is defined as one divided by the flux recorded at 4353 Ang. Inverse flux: 0.0885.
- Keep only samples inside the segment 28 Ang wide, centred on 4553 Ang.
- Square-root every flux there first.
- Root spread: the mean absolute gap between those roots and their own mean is 0.053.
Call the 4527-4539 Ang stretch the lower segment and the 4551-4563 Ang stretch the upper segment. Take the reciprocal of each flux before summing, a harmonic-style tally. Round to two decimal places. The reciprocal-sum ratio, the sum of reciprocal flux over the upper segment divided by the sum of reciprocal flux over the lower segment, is 0.93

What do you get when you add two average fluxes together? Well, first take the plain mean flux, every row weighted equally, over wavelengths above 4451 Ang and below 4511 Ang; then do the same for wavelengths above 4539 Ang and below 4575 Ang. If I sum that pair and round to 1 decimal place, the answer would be 28.0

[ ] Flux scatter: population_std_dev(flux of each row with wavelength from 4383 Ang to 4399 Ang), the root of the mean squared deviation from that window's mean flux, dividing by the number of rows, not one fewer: 1.3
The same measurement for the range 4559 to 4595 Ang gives 0.4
